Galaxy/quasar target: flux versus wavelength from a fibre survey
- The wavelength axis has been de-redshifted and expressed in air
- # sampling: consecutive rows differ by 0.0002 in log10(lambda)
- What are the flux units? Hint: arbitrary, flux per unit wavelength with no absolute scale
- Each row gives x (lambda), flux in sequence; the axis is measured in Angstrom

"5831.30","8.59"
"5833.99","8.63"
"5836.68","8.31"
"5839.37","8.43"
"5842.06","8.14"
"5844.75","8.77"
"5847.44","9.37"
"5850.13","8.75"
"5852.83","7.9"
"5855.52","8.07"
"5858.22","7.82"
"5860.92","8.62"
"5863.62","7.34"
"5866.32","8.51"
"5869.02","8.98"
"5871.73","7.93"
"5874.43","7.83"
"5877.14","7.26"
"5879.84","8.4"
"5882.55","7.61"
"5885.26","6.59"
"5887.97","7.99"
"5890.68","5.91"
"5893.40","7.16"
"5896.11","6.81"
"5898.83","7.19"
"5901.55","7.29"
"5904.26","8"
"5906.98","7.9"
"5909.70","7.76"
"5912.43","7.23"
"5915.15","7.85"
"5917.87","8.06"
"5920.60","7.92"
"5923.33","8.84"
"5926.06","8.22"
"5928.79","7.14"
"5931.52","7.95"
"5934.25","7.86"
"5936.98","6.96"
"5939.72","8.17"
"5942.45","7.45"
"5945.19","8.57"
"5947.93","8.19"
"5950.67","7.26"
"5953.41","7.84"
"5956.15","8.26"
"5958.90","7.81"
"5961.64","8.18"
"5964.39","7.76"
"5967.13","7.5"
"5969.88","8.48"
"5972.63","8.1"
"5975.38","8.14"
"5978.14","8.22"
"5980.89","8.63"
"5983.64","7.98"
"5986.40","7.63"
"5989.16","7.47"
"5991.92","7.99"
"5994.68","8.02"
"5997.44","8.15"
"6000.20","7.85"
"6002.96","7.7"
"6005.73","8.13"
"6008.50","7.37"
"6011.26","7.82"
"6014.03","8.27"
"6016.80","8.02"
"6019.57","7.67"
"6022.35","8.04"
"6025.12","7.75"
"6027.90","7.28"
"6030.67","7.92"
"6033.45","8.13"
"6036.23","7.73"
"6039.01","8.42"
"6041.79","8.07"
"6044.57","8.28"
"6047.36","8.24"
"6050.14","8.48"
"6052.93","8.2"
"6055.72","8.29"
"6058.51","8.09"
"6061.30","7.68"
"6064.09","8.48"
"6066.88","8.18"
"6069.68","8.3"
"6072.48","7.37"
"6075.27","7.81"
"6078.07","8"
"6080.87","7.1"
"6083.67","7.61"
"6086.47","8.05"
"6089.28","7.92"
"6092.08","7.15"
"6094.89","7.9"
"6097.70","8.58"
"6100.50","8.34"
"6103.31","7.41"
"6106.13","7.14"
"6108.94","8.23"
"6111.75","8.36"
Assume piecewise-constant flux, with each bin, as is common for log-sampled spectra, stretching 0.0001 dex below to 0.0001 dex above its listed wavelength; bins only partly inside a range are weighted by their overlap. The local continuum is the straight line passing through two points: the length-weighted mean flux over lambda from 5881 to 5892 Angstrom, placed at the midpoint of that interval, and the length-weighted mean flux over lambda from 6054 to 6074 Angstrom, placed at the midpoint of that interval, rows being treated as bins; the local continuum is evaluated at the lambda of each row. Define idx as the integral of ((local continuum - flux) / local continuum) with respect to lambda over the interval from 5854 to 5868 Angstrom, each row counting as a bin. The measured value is -2.4 Angstrom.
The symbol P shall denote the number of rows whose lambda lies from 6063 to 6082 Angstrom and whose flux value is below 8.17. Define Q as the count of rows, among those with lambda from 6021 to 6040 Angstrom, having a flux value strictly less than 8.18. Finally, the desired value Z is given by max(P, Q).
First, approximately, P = 4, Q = 6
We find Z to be 6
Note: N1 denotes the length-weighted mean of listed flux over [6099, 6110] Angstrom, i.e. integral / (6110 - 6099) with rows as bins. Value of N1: 7.78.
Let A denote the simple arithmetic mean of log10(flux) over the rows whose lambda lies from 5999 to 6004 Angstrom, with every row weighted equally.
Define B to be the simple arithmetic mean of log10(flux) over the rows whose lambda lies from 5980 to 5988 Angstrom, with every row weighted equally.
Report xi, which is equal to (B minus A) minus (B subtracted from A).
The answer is 0.032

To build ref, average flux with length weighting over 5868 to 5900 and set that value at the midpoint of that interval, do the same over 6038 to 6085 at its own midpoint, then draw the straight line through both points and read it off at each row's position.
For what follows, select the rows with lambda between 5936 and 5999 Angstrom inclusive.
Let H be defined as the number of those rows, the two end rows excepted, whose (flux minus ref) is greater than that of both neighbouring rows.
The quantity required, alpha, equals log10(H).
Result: 0.78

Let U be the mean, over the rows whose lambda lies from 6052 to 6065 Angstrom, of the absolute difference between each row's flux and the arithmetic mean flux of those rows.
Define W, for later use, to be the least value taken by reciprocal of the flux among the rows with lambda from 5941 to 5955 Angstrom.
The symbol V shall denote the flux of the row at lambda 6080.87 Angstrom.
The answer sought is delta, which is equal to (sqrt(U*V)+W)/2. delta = 0.67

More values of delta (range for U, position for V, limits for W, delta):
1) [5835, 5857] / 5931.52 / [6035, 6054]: 0.92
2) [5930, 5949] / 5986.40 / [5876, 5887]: 0.92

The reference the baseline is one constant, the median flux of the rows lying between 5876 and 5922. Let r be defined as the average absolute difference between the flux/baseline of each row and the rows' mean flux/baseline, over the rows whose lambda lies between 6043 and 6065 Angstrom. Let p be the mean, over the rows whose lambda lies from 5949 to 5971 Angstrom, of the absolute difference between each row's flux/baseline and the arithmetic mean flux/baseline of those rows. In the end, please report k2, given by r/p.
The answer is 0.5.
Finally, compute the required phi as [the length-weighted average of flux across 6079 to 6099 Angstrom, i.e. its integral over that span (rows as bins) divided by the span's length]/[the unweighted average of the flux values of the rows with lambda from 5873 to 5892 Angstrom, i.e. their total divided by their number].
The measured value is 1.05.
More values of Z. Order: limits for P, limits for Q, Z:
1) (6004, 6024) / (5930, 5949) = 6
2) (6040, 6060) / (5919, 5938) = 5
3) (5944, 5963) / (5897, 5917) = 7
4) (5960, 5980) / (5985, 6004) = 7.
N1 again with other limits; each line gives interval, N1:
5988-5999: 7.92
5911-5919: 7.70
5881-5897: 7.03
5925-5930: 7.66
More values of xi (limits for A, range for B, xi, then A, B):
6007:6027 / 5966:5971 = 0.014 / 0.895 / 0.902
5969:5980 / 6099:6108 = -0.068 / 0.916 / 0.882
